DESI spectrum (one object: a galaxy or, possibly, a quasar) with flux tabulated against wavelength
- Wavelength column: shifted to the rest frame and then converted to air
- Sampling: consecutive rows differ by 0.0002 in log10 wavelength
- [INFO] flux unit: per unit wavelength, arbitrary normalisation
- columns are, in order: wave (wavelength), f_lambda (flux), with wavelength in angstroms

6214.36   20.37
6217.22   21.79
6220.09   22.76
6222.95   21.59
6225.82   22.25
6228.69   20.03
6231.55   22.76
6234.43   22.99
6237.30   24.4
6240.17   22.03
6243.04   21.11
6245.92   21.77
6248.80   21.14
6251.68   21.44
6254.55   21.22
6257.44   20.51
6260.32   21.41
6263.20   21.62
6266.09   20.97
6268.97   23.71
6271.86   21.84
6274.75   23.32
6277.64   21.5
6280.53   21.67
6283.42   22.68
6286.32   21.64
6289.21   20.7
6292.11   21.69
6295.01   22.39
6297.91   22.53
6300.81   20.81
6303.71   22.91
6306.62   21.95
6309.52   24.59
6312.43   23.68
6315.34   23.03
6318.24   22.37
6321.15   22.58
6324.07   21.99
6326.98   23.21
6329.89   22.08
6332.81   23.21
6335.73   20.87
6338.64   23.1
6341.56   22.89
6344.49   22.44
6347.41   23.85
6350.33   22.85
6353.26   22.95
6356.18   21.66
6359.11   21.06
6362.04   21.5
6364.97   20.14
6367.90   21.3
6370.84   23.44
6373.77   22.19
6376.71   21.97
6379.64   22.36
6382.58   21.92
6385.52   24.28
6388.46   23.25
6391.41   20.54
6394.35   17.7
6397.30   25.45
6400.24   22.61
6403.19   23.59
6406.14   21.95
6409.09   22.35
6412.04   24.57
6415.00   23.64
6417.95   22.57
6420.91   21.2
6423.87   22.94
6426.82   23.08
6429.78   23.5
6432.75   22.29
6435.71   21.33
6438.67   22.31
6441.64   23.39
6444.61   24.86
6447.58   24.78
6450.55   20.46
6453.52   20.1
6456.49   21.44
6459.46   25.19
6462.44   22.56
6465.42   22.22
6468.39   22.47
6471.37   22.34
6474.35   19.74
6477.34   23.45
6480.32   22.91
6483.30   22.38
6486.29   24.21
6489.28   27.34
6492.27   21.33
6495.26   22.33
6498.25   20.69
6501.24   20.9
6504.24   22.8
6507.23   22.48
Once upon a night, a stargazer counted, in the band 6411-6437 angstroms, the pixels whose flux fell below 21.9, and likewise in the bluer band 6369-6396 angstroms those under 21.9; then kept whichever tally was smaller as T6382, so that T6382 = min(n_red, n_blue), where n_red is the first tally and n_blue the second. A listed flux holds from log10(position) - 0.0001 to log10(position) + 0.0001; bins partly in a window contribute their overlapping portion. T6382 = 2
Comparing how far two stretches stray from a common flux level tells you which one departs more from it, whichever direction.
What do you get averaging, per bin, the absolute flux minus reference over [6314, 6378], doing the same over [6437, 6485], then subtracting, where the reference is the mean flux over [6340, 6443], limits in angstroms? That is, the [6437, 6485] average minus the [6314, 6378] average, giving 0.42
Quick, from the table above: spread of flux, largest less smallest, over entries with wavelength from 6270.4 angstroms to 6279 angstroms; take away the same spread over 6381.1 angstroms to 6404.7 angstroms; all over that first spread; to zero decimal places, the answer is -3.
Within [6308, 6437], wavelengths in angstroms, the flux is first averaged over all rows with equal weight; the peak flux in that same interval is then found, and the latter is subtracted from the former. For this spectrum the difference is -2.9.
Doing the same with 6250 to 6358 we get -2.3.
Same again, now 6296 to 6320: -1.9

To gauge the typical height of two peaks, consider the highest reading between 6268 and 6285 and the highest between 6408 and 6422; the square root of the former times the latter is 24.1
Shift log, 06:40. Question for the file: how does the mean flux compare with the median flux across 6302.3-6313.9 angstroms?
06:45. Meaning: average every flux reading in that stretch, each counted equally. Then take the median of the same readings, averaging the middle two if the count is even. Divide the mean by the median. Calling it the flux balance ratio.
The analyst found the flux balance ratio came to 0.999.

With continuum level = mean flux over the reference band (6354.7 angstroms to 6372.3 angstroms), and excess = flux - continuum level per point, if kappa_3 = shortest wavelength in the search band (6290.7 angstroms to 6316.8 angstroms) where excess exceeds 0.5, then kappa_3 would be 6295.01 angstroms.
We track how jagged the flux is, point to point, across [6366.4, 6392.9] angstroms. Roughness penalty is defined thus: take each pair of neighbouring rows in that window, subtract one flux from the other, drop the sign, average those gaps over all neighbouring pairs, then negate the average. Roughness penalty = -1.3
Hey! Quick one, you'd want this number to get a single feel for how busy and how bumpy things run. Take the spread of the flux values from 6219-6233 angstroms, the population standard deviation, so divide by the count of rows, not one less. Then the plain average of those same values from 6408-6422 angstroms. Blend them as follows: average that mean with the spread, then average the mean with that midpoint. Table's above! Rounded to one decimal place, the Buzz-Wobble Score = 17.4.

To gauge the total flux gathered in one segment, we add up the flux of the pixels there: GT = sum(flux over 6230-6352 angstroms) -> 935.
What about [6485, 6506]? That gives 160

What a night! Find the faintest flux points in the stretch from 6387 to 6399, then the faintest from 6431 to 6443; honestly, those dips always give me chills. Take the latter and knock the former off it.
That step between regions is 3.6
